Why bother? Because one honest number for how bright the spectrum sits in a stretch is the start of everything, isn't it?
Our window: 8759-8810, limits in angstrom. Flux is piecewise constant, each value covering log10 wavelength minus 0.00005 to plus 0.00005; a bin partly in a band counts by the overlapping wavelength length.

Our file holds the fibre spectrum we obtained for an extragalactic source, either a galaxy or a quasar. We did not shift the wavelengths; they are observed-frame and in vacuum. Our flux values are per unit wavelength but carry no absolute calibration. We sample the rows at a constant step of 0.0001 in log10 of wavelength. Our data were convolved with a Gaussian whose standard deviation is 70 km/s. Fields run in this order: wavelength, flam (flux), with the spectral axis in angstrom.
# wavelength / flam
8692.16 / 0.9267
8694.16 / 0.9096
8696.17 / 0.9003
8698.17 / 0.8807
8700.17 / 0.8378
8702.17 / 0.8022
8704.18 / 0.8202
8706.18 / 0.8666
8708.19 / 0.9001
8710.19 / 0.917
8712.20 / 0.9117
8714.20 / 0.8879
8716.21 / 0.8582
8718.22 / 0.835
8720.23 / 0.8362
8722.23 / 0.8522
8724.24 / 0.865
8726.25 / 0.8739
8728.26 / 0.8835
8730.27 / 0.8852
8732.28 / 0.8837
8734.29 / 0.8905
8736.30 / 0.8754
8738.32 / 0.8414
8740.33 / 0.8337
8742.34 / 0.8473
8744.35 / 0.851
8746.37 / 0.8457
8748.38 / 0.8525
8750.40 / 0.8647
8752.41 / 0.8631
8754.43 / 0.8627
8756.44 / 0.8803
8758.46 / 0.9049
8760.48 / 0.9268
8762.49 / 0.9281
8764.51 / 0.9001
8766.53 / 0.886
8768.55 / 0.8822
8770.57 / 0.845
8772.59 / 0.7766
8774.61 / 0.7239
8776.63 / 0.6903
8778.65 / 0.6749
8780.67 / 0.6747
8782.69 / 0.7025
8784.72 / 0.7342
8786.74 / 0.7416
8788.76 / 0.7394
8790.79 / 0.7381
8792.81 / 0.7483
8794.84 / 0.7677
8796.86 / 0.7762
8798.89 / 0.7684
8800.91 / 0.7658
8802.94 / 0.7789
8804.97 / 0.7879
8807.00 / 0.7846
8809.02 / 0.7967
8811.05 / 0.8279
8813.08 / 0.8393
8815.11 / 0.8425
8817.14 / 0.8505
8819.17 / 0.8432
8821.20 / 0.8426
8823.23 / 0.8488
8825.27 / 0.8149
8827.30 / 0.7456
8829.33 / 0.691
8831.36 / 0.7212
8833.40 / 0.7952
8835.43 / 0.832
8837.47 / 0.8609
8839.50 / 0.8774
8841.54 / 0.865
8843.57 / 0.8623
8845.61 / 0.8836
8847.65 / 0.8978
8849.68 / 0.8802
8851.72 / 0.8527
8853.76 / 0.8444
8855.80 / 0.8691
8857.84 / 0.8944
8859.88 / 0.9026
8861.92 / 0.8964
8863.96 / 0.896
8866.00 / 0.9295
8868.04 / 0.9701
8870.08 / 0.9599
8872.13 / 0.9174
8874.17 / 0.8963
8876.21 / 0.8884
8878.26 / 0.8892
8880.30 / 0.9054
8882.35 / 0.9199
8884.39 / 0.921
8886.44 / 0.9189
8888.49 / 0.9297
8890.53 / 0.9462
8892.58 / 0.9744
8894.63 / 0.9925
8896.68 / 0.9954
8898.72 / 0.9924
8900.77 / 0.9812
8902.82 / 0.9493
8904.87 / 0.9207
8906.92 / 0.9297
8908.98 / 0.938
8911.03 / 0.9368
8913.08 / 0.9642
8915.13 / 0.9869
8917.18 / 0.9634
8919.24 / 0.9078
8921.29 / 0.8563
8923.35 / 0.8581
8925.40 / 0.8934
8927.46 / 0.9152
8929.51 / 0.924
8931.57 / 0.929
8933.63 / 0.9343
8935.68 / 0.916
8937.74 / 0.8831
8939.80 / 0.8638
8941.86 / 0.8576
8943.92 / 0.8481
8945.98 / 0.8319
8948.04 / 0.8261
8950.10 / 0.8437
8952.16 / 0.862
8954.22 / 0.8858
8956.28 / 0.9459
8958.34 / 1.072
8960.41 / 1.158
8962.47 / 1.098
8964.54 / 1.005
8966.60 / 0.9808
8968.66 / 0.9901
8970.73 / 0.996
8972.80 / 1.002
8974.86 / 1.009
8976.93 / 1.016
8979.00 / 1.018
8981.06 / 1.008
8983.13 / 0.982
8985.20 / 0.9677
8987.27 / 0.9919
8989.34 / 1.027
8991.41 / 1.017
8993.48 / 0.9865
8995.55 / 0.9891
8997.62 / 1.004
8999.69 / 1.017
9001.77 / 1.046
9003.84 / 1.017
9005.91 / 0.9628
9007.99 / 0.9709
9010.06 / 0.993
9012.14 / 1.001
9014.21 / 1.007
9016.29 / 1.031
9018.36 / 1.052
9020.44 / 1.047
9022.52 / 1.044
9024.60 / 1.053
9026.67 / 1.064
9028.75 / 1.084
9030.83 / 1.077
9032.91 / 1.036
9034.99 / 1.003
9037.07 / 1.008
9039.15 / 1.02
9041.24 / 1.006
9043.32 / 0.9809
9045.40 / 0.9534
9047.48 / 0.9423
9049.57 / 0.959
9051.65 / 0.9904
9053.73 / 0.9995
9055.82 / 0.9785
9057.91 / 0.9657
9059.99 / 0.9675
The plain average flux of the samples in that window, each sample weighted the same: 0.78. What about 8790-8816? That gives 0.79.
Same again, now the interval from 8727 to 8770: 0.88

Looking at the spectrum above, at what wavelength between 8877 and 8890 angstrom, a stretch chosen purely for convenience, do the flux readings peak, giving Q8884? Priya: 8888.49 angstrom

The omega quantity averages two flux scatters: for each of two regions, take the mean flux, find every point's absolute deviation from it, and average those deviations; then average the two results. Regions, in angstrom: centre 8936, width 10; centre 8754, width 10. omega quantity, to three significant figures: 0.0197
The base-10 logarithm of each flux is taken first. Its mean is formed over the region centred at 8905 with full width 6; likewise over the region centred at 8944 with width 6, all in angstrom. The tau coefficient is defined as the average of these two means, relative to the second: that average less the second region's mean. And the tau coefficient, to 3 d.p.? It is 0.021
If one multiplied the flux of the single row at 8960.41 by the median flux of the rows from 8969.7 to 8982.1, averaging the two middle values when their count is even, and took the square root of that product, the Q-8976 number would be 1.08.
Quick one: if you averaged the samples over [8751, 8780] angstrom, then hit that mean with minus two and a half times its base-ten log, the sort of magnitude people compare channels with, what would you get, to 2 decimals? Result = 0.19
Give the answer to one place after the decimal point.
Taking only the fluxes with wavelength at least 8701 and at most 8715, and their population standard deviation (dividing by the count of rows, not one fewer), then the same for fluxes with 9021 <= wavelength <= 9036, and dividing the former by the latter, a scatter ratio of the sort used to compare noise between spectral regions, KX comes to 1.6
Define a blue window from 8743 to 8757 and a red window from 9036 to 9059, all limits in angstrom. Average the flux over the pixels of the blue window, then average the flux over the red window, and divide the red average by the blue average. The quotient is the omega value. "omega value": 1.14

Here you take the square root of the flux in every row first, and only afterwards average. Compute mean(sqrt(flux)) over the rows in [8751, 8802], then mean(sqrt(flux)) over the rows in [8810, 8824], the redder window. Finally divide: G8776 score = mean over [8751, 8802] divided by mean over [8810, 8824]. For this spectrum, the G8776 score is 0.971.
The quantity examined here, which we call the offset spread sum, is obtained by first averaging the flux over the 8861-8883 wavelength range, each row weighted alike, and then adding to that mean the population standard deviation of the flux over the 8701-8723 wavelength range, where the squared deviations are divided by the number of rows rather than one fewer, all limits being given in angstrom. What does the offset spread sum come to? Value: 0.95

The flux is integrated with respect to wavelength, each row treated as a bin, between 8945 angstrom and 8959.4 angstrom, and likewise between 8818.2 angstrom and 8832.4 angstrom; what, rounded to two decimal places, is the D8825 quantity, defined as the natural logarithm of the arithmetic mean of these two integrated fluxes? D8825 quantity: 2.49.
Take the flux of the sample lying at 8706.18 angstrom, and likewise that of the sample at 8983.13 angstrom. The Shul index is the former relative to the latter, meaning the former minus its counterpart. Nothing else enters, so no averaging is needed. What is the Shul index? -0.12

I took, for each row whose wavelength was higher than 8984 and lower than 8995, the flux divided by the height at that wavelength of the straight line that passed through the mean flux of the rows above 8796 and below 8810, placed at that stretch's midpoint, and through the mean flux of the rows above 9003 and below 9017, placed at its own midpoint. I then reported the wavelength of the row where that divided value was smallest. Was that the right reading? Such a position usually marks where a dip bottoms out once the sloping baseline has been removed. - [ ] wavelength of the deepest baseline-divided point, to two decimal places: 8985.20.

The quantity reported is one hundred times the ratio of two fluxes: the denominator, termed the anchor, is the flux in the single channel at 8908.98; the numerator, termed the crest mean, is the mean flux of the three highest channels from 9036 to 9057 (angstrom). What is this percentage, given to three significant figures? 108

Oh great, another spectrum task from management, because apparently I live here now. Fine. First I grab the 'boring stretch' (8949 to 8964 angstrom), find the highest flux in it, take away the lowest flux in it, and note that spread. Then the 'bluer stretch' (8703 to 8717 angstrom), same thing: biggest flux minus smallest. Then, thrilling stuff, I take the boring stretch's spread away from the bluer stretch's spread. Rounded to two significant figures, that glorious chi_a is -0.22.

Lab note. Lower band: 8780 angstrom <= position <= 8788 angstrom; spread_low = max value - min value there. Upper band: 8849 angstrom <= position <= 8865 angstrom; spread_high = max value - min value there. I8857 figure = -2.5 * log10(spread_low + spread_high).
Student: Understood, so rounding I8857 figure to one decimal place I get 2.3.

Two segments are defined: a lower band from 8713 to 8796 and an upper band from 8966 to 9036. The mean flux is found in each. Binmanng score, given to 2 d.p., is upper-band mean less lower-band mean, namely 0.19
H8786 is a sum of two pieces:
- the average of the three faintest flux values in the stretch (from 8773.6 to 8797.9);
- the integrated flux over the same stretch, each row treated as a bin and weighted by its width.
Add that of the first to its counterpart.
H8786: 18.3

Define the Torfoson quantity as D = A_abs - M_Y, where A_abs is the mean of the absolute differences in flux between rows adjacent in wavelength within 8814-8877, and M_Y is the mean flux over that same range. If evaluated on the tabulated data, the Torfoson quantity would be -0.84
